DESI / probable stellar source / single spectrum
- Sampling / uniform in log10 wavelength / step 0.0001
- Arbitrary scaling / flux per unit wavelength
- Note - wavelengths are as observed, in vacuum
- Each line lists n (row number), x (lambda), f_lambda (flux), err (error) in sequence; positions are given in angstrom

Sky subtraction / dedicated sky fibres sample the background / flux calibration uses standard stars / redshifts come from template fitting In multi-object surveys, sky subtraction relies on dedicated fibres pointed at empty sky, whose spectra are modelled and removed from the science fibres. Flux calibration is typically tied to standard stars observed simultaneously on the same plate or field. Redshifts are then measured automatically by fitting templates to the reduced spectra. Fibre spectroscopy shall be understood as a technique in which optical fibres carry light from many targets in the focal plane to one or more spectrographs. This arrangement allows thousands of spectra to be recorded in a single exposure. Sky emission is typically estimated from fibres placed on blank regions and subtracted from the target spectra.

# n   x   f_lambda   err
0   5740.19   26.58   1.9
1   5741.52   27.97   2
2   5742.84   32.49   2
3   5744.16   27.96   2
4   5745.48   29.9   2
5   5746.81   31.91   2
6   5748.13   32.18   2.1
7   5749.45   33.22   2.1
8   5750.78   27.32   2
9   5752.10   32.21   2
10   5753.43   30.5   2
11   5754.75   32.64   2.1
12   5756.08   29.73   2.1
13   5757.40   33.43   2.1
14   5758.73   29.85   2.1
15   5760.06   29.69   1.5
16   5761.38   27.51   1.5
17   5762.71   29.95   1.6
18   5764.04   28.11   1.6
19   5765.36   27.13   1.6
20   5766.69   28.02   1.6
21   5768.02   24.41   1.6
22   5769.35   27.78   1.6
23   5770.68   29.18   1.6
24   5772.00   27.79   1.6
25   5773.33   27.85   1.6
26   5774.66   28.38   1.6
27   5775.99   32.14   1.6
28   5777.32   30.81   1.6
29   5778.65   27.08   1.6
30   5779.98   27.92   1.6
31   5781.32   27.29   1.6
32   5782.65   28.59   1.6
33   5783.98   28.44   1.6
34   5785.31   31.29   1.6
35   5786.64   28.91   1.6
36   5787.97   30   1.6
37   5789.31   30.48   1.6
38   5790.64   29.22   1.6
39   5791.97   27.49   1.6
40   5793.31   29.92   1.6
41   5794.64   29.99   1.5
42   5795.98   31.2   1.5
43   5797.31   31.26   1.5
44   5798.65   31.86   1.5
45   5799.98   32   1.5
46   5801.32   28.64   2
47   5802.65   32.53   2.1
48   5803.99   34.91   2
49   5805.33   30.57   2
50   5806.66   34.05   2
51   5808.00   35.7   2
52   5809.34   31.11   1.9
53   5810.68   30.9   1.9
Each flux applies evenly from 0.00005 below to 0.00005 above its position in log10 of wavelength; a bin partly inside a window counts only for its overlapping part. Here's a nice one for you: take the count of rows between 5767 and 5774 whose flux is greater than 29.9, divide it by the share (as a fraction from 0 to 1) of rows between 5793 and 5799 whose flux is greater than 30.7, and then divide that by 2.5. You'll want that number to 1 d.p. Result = 0.0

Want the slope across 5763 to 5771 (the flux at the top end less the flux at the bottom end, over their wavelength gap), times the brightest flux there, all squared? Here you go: 22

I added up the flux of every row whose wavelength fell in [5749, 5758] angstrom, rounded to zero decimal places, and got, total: 219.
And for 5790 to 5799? 211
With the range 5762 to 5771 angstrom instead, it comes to 195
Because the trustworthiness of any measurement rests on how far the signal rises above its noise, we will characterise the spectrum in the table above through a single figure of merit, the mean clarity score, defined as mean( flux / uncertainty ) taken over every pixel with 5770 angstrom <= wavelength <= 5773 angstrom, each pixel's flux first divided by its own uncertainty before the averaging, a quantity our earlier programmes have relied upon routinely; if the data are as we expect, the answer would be 17.8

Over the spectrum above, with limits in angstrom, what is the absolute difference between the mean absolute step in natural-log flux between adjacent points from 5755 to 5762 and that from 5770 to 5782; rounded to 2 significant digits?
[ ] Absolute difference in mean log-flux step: 0.026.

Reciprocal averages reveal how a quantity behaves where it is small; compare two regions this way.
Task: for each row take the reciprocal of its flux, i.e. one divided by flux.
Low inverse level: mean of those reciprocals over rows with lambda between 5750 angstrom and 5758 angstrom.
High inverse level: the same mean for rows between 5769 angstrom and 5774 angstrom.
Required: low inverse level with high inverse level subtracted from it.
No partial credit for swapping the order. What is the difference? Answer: -0.0031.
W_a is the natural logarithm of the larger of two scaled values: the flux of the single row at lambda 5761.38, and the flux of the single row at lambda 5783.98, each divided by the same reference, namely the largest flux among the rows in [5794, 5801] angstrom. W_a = -0.12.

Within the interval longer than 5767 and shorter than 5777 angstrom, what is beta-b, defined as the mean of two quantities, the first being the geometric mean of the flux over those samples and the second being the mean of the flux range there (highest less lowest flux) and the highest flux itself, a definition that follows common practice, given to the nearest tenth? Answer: 24.0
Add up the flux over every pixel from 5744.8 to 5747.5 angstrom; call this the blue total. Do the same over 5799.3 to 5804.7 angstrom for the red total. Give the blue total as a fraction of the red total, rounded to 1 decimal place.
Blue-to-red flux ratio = 0.5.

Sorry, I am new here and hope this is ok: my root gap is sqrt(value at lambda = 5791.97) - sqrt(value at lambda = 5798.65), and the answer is -0.40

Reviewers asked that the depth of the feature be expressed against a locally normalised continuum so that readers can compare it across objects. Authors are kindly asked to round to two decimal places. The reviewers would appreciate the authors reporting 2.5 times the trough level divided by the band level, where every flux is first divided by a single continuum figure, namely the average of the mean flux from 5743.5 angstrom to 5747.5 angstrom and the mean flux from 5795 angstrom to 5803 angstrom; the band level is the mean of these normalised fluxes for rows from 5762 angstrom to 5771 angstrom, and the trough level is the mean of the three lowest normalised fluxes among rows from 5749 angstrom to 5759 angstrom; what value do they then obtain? 2.61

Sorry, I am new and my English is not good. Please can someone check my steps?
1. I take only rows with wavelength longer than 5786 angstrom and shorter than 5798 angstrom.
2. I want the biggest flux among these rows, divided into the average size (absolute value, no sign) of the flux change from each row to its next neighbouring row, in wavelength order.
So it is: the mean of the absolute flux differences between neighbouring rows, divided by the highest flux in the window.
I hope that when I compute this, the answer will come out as 0.033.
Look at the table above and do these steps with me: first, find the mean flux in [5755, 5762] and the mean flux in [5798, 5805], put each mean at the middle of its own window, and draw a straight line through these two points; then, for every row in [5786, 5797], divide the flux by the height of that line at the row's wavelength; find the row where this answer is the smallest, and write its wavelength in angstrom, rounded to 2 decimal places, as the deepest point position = 5791.97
